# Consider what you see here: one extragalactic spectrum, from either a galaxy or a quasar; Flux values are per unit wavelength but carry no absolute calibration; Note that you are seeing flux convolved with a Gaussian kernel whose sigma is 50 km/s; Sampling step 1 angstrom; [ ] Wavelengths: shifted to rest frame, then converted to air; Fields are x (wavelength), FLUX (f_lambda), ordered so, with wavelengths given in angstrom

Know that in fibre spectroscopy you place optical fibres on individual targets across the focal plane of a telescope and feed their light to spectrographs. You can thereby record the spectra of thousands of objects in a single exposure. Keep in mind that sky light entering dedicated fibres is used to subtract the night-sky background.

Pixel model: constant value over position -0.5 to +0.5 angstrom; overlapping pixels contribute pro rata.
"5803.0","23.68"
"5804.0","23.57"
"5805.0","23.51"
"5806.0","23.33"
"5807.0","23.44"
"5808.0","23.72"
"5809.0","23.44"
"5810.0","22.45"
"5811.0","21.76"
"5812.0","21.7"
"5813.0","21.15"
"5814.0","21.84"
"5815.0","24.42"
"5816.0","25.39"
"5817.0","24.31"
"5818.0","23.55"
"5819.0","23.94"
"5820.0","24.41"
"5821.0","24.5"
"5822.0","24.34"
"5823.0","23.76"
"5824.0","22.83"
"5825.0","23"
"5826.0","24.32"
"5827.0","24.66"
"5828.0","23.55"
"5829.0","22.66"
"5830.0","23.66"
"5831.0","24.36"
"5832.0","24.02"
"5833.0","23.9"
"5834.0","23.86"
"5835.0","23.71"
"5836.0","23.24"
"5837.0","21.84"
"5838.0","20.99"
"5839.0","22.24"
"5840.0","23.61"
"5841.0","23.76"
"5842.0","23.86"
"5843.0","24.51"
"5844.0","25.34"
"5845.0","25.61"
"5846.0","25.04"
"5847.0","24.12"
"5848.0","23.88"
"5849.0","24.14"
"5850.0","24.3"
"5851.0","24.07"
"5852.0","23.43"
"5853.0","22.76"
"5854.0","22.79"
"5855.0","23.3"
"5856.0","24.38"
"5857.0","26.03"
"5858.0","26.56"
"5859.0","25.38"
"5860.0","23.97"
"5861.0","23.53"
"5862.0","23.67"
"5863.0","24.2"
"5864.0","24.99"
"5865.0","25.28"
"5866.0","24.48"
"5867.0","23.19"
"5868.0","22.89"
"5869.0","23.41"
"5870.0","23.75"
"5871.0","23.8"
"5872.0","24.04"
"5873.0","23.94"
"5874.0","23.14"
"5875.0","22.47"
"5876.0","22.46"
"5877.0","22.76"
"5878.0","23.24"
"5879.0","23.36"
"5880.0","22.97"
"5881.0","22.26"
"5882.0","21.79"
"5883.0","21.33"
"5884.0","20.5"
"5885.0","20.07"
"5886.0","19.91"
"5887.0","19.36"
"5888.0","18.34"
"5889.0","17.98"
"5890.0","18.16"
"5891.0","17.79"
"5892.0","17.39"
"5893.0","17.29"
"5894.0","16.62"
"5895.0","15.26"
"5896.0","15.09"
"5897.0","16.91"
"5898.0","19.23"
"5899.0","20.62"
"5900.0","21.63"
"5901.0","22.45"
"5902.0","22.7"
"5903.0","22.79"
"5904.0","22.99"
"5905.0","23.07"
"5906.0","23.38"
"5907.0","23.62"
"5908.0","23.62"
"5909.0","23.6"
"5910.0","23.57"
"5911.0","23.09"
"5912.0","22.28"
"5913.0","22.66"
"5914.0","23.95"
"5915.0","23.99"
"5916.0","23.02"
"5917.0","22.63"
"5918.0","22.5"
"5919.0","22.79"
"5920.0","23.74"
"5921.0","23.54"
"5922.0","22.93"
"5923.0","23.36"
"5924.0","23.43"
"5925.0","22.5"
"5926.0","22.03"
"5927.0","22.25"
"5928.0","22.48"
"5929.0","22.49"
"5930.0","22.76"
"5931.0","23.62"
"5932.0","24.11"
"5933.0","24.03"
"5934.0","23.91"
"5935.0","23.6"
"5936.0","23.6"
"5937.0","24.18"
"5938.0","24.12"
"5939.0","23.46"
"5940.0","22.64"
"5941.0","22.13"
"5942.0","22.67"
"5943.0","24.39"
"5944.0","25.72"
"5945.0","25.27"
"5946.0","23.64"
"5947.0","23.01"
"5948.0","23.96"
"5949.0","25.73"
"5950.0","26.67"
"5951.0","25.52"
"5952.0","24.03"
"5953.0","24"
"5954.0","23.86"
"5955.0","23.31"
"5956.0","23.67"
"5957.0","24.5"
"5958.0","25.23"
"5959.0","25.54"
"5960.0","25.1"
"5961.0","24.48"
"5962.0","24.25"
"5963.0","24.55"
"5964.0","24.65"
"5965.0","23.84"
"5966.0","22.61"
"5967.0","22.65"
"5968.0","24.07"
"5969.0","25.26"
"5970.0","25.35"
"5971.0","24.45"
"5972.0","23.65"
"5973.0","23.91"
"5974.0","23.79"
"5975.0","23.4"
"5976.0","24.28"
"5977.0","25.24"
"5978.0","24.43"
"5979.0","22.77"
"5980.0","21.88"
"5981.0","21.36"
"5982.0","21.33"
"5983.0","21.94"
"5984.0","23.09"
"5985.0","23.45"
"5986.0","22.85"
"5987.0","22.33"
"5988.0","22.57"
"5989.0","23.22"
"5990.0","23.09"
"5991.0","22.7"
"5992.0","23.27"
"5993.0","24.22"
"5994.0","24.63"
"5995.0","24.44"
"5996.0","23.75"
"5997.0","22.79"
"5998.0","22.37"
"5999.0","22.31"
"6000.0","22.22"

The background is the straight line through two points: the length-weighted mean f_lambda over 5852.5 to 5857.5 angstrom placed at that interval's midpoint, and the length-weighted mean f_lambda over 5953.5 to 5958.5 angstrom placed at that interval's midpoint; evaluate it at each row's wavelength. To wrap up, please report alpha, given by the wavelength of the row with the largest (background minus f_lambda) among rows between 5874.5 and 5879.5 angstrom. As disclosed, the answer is 5876.0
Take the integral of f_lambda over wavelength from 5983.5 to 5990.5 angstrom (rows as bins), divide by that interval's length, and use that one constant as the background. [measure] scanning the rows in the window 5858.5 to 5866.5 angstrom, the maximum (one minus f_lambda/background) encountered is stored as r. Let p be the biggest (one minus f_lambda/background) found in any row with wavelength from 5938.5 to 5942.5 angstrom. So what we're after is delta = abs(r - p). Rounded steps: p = 0.04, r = -0.03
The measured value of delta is 0.061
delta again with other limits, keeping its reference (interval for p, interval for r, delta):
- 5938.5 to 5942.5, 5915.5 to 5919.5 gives 0.016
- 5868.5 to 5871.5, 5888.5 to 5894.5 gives 0.296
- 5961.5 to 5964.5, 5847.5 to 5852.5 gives 0.036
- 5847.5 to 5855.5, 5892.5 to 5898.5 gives 0.334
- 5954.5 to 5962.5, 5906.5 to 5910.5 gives 0.011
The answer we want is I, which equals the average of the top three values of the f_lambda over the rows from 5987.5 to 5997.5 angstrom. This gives 24.4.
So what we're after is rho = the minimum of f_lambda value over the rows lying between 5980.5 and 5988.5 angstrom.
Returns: 21.33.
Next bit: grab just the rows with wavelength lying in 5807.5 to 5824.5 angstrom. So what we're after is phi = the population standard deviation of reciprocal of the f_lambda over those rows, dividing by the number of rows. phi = 0.0022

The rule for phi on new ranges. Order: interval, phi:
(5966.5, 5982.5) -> 0.0023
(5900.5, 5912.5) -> 0.0009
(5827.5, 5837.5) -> 0.0013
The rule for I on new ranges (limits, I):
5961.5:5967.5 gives 24.5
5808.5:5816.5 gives 24.4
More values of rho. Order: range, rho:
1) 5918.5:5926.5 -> 22.03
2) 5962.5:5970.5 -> 22.61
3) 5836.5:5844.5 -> 20.99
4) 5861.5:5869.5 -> 22.89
